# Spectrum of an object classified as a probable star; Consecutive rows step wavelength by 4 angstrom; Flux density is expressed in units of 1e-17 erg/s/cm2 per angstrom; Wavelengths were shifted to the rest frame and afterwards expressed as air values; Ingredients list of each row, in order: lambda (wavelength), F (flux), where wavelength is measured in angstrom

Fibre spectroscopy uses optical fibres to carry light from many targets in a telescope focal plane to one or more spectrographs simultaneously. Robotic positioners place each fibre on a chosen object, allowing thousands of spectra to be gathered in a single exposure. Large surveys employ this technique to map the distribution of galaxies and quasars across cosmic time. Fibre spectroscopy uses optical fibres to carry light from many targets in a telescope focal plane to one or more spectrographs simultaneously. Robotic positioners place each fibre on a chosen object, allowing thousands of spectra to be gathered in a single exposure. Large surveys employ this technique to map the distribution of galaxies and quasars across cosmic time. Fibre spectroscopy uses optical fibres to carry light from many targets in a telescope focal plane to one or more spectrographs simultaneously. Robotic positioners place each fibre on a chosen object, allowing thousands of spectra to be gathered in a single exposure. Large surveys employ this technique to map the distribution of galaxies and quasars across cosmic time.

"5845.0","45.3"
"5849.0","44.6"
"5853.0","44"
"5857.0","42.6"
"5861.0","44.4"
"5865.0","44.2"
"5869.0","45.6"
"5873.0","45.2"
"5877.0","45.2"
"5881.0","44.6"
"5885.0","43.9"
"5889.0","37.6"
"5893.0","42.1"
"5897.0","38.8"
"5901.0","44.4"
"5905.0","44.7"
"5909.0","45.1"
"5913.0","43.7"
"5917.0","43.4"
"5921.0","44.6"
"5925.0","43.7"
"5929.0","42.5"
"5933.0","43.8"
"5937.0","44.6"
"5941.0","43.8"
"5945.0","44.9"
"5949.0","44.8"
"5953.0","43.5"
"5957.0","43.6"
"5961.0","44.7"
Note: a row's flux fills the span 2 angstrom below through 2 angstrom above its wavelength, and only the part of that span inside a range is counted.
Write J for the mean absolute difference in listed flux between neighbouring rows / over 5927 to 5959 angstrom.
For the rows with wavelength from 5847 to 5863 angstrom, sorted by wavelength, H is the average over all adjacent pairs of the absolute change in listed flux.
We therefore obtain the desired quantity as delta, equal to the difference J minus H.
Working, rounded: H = 1.3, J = 0.8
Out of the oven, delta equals -0.5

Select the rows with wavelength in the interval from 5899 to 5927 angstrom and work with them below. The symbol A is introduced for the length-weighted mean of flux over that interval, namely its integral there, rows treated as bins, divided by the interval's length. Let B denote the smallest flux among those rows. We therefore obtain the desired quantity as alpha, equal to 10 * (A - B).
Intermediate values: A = 44.2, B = 43.4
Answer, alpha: 8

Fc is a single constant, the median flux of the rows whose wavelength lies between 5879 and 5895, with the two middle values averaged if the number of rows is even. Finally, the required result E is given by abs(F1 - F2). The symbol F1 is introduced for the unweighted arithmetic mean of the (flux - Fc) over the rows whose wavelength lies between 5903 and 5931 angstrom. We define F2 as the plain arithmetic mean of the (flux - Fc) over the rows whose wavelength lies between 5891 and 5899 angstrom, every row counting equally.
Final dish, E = 3.5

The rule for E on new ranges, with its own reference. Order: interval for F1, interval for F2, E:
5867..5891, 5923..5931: 0.6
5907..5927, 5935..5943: 0.1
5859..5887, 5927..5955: 0.7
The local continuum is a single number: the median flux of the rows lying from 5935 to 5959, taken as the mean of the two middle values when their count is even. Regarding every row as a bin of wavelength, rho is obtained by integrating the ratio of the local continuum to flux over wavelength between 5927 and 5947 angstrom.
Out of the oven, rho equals 20.1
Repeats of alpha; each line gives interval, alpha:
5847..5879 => 19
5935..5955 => 8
